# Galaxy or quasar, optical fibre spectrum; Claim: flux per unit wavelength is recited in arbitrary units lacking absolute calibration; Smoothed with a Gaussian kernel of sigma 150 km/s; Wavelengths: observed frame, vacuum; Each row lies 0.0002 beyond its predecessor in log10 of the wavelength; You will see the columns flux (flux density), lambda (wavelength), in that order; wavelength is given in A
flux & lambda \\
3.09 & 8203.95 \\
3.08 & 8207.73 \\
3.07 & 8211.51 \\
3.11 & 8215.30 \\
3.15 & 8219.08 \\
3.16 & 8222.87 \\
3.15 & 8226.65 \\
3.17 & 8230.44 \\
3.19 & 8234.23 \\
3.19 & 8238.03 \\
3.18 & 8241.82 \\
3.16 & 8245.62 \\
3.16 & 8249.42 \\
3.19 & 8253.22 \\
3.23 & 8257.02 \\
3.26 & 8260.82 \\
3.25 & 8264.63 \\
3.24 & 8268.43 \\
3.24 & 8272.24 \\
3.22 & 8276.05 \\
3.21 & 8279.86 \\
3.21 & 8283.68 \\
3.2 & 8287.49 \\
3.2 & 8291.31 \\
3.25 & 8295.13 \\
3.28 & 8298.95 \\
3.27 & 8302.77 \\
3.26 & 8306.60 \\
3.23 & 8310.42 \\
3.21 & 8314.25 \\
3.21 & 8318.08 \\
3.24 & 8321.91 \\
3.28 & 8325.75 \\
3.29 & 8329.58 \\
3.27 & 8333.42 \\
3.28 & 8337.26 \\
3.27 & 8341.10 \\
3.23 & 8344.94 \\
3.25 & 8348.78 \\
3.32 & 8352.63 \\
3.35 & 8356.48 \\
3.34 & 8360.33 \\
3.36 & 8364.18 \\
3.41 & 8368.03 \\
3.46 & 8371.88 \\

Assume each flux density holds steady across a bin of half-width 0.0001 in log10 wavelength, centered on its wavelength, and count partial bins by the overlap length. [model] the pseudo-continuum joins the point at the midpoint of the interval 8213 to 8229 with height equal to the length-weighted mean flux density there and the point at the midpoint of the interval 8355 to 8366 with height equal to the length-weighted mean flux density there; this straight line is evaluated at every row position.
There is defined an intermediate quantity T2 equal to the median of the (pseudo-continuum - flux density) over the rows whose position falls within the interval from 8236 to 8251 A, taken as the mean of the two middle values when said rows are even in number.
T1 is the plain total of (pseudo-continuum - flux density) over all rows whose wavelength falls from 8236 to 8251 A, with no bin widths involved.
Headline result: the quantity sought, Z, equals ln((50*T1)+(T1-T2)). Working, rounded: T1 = 0.01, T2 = 0.01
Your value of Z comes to -0.6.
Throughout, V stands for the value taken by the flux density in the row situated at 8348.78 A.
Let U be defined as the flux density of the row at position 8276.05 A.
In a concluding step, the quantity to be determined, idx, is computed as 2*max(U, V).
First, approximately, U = 3.22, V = 3.25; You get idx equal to 6.50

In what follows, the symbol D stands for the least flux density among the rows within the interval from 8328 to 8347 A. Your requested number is 3.23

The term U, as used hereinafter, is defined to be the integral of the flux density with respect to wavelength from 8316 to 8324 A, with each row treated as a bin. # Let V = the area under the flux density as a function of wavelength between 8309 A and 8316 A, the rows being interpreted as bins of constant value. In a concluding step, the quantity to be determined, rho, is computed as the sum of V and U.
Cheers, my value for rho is 48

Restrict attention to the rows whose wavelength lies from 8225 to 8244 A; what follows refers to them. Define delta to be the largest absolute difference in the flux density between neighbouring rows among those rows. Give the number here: 0.020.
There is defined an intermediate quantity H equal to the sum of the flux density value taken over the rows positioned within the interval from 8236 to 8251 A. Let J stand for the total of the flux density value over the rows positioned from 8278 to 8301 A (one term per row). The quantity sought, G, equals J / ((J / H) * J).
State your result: 0.7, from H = 13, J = 19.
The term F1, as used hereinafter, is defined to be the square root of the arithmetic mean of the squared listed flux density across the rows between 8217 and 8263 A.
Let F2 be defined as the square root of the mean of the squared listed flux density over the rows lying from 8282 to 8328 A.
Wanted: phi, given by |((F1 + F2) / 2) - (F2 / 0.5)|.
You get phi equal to 3.26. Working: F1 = 3.18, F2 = 3.24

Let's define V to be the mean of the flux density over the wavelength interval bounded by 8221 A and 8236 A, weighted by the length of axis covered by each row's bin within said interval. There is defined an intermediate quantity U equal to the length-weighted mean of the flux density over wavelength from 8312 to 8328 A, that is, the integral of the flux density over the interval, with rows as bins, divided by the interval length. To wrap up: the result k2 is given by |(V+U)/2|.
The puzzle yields 3.202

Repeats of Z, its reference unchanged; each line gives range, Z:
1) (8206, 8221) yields 1.7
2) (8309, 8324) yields 2.5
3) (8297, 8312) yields 0.3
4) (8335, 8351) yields 2.6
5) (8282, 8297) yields 1.8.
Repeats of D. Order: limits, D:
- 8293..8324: 3.21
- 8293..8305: 3.25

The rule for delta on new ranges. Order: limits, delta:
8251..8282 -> 0.040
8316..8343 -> 0.040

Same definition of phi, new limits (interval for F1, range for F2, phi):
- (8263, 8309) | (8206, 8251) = 3.10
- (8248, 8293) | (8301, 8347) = 3.27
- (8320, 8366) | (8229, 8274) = 3.16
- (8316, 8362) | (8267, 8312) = 3.21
